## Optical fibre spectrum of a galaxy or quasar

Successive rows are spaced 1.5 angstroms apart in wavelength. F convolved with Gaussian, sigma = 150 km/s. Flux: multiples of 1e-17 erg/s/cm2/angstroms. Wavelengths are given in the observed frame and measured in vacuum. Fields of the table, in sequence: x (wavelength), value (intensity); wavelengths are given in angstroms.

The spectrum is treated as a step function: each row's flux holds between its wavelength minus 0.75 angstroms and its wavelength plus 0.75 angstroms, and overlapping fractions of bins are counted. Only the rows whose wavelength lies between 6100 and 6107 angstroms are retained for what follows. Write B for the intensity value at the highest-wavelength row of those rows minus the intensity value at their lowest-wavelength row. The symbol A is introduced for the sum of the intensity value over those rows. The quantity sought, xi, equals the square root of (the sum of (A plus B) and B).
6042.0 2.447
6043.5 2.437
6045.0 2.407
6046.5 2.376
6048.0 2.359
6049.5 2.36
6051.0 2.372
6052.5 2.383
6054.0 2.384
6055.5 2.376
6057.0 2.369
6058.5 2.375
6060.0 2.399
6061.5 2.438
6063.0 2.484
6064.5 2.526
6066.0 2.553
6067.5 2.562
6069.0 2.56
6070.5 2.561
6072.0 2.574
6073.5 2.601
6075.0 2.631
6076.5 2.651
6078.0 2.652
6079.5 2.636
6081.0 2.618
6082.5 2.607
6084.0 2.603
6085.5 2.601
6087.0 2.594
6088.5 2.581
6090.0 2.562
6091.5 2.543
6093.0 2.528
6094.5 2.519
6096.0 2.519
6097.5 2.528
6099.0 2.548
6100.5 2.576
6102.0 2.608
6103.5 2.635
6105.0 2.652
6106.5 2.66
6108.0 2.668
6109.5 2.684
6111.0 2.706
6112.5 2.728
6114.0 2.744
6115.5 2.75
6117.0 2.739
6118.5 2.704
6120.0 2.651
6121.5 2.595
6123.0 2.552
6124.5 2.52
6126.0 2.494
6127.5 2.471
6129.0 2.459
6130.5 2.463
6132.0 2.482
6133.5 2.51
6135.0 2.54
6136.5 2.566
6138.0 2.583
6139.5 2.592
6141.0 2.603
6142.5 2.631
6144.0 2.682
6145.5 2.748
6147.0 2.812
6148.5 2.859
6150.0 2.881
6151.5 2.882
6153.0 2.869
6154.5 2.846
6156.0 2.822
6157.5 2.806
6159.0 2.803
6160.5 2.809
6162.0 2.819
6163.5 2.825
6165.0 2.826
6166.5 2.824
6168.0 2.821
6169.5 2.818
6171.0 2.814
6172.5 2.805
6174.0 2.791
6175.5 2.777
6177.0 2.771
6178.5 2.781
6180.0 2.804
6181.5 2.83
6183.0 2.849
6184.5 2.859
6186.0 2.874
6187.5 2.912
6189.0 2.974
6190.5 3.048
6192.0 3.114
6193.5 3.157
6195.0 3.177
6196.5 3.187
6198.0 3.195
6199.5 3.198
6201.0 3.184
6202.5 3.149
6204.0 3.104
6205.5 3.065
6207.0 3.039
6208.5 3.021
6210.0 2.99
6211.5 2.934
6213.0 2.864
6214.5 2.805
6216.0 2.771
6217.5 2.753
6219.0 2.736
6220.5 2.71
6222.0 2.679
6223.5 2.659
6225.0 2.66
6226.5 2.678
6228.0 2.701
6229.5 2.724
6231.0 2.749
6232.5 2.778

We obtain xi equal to 3.6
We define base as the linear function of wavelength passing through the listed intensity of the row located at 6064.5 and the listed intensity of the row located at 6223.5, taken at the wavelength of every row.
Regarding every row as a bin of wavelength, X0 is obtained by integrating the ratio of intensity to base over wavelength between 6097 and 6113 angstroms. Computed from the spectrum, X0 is 16 angstroms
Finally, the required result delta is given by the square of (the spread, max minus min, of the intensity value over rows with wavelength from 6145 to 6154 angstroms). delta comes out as 0.0180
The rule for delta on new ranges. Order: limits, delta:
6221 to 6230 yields 0.0042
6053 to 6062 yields 0.0048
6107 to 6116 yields 0.0067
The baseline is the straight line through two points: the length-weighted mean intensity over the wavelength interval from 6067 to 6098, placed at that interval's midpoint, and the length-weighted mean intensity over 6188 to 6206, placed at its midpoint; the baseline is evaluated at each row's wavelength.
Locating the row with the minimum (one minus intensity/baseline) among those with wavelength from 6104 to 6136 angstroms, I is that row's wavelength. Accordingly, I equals 6114.0 angstroms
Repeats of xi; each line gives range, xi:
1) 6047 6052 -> 2.7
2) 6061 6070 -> 3.9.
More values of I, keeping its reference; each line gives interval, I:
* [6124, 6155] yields 6150.0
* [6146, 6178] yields 6150.0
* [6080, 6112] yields 6081.0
